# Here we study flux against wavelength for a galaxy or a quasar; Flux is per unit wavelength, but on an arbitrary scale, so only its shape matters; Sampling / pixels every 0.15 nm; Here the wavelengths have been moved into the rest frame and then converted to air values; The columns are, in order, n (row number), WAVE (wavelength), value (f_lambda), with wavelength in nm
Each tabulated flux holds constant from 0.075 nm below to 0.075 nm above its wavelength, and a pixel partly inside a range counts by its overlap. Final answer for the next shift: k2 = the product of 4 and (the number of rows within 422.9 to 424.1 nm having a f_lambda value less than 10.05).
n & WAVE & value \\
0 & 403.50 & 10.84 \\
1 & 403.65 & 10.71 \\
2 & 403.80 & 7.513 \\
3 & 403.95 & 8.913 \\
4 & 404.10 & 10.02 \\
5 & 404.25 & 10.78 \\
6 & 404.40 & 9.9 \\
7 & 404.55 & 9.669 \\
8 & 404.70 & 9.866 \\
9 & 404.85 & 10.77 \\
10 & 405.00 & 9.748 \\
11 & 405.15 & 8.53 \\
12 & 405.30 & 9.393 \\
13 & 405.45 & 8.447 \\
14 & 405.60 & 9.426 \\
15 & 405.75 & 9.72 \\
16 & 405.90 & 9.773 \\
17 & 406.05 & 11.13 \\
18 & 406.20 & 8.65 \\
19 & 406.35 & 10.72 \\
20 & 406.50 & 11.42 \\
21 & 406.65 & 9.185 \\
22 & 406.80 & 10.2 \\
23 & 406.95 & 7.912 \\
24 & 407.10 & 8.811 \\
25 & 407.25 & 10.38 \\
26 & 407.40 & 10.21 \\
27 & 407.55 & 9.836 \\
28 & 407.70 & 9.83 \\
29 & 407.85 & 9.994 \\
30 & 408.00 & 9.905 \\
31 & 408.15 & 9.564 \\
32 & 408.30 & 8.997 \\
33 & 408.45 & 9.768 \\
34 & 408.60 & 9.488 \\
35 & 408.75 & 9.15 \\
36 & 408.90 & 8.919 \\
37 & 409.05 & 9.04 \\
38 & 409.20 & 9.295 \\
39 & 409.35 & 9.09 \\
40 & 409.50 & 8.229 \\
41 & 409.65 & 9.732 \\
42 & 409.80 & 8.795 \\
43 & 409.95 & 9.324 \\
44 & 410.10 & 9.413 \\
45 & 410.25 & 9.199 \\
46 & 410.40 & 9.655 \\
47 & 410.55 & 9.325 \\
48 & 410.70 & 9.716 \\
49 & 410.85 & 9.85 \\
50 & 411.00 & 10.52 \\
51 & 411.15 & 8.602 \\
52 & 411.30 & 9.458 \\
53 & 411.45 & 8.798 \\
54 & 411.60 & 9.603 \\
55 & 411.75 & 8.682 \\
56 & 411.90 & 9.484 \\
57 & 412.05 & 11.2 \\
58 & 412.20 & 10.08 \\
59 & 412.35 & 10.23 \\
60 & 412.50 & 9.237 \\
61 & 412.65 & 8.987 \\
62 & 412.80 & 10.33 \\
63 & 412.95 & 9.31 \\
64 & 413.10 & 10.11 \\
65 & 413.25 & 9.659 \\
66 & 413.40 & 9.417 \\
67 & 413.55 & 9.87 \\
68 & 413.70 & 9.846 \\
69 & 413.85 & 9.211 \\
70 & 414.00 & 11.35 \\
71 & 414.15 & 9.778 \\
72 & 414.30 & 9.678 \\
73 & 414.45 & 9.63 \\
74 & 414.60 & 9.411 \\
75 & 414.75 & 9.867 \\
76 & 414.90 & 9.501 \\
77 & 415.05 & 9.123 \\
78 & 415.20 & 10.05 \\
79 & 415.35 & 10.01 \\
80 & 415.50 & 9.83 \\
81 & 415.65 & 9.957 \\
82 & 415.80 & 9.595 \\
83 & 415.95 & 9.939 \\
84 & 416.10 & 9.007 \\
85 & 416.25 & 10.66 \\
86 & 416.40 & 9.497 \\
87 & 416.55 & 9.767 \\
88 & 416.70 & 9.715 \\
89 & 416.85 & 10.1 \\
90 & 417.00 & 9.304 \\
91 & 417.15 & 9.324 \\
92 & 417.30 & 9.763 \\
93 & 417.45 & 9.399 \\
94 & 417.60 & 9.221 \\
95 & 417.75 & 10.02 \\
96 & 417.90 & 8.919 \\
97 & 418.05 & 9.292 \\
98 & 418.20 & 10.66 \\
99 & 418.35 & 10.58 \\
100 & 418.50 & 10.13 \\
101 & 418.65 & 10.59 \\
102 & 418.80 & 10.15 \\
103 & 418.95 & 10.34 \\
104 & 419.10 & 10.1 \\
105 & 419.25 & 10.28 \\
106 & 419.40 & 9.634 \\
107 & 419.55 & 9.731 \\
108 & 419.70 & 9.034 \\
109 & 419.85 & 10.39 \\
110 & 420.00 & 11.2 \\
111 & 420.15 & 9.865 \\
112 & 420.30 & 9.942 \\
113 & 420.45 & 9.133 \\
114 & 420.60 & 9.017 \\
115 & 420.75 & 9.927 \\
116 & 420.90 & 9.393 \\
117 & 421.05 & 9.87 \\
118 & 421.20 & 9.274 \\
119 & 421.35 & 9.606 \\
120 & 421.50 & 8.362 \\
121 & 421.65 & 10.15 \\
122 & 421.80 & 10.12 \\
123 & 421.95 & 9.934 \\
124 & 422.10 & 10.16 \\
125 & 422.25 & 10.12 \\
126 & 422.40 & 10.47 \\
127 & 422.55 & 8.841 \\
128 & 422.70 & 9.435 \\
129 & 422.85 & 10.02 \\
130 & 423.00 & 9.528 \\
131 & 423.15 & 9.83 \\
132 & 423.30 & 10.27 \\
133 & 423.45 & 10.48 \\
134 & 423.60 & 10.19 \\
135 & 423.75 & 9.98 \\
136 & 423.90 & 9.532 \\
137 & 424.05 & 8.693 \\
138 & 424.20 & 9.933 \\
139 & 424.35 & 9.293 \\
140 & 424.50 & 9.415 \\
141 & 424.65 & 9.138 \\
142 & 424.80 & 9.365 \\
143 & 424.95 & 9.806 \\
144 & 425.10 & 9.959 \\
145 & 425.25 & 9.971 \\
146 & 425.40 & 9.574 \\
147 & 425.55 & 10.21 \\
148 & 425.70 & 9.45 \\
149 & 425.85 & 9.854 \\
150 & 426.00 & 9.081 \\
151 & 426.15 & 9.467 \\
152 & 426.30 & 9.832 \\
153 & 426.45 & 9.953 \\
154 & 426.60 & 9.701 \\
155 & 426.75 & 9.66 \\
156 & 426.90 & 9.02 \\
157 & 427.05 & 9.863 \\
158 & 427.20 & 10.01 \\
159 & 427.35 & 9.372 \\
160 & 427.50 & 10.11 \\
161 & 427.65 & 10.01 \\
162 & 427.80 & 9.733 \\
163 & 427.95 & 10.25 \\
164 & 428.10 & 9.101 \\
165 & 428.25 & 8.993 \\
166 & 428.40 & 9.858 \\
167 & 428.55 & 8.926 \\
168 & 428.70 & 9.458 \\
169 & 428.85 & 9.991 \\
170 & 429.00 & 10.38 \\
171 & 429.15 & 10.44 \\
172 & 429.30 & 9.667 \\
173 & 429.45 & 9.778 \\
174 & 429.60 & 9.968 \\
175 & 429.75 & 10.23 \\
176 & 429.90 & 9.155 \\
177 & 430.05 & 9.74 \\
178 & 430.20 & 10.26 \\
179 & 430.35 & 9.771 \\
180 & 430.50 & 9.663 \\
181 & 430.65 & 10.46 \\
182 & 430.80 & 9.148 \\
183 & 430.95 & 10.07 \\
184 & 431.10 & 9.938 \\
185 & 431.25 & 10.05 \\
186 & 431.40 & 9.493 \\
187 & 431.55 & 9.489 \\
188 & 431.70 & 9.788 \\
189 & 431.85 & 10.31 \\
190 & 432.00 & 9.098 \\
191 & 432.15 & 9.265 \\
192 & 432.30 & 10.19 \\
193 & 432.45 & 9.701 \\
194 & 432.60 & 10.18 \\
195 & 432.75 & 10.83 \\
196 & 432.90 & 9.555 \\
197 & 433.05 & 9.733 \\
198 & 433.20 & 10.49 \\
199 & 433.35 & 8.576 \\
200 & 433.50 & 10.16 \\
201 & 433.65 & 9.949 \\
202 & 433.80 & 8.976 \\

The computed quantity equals 20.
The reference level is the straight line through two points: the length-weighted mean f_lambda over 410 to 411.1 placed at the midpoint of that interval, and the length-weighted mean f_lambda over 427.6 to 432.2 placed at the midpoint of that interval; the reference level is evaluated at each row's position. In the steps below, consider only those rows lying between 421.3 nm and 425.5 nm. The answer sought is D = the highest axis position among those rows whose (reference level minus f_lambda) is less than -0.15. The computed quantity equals 425.25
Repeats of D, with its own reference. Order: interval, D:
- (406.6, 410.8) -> 408.00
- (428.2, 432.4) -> 432.30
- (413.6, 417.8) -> 417.75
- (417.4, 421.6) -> 421.05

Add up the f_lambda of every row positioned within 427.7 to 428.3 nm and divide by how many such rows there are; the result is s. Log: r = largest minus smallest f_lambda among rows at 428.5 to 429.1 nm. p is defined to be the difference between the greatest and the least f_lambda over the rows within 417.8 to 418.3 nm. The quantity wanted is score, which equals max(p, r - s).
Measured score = 1.7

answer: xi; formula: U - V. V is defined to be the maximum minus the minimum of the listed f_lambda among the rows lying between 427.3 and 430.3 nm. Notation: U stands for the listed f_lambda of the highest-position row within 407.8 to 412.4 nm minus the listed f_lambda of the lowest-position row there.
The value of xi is -1.3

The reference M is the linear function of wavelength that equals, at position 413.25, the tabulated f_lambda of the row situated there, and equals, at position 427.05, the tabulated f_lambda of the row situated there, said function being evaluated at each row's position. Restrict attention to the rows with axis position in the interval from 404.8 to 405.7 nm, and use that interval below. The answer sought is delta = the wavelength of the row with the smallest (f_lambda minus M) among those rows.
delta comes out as 405.45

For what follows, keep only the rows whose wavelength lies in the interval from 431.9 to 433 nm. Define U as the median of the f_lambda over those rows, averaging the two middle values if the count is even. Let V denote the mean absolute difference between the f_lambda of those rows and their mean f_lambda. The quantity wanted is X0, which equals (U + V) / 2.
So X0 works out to 5.09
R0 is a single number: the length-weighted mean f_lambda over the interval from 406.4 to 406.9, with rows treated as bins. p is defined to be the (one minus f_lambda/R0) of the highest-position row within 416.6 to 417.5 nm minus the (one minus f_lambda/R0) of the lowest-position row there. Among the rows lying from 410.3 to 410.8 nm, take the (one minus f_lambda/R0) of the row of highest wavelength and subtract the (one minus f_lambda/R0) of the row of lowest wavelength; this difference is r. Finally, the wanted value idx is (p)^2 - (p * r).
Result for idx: 0.001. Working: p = 0.031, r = -0.01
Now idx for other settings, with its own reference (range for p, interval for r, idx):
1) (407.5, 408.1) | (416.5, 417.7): 0.000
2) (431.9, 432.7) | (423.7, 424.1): 0.025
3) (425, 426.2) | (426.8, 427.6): 0.008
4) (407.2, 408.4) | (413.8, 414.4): 0.025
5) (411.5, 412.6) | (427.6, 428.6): -0.003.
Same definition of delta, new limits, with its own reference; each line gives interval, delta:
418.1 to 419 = 418.50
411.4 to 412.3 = 411.75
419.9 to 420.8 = 420.60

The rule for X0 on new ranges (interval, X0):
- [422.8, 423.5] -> 5.15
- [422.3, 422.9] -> 5.14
